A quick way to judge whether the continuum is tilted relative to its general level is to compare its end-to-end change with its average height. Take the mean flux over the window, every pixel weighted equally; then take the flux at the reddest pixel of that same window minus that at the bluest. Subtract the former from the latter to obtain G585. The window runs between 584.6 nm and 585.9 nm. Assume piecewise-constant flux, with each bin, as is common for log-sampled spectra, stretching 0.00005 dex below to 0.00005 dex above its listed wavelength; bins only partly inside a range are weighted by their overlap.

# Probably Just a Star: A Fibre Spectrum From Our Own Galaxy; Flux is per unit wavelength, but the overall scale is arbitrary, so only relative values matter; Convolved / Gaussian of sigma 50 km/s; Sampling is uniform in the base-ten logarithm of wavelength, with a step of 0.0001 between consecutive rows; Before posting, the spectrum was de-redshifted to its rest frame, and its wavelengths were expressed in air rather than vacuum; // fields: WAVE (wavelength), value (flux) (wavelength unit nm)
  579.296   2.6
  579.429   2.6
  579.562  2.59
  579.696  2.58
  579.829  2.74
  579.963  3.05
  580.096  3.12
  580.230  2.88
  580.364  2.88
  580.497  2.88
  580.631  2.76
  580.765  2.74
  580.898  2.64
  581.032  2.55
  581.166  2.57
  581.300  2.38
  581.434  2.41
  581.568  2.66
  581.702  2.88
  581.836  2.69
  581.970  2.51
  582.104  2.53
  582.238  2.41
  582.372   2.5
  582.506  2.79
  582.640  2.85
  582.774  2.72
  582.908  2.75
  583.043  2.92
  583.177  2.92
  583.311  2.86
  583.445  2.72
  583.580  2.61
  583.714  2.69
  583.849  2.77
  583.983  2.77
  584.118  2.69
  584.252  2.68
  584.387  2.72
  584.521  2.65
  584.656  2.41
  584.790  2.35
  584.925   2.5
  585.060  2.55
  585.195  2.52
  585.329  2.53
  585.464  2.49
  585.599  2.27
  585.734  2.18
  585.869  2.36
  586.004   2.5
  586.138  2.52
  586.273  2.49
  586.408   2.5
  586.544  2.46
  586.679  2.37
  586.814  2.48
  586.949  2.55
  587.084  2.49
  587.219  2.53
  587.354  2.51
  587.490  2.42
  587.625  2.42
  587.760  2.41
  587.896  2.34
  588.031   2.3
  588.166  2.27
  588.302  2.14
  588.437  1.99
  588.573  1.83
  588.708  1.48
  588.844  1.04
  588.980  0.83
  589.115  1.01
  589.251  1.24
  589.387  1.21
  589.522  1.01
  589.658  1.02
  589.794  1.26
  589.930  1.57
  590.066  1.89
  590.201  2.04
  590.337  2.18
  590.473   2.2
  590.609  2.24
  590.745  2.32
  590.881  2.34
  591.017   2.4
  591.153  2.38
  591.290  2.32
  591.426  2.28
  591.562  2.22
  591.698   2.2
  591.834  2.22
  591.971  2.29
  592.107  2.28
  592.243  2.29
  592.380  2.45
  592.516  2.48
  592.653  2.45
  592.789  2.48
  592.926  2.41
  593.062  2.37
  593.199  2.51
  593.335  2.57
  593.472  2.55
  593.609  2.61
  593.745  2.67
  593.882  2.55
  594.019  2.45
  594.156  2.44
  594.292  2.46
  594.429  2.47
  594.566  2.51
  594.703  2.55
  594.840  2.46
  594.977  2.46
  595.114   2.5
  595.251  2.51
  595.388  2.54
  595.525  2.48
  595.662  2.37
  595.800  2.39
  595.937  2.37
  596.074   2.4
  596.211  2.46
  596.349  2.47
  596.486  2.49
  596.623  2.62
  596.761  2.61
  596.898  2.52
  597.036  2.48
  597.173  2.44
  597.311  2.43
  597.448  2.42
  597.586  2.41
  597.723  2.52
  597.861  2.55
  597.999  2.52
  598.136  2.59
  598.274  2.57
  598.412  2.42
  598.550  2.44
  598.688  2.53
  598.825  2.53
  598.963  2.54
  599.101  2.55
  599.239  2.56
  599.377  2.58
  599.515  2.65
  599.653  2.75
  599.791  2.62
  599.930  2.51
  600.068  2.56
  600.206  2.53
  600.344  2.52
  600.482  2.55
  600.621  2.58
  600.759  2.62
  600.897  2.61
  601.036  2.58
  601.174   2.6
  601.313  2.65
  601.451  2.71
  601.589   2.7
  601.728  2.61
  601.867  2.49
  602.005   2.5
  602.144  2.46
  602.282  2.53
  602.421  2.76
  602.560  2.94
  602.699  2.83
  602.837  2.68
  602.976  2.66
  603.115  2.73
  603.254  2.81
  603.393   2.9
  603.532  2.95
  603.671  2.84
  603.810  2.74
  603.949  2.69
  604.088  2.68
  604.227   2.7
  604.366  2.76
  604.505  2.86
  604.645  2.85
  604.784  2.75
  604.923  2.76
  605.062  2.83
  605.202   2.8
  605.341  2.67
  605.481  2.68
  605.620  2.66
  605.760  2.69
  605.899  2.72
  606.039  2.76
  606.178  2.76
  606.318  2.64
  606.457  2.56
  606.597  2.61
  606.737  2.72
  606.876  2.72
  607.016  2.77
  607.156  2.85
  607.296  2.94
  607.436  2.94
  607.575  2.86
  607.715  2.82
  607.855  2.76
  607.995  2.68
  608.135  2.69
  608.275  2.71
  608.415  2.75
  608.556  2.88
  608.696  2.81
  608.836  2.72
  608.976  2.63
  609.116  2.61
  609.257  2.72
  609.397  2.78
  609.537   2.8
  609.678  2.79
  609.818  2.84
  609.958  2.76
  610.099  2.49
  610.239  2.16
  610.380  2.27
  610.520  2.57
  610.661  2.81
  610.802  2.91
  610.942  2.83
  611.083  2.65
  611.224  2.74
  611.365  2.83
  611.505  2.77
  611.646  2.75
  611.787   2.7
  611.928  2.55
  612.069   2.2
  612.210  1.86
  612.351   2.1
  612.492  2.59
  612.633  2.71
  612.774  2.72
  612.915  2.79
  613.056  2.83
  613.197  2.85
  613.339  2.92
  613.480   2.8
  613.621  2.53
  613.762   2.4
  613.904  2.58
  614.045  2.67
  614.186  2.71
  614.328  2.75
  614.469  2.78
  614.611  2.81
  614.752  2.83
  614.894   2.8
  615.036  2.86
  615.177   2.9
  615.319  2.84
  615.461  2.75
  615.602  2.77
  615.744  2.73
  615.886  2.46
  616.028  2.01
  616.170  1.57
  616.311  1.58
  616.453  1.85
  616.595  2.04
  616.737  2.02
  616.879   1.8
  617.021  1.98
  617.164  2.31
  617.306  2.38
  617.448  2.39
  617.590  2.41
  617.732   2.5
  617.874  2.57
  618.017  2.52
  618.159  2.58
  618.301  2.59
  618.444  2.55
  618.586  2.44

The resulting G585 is -2.47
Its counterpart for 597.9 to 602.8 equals -2.28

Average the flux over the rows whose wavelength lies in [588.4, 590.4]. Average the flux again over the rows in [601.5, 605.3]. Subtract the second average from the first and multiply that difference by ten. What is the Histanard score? -13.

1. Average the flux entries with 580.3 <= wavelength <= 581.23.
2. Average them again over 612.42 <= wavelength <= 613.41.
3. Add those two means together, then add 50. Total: 55.49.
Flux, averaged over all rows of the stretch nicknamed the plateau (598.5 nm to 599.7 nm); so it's 2.57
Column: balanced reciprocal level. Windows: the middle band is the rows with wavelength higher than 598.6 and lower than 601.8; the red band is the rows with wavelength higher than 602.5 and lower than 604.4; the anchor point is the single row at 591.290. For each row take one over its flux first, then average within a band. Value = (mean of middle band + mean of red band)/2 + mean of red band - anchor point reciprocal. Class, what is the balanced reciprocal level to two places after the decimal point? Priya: 0.30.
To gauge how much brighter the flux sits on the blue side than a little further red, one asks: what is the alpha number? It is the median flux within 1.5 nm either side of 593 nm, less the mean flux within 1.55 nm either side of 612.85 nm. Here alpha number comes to -0.169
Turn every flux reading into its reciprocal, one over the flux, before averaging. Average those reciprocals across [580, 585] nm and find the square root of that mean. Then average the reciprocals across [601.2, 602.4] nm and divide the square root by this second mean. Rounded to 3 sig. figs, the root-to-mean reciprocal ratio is 1.58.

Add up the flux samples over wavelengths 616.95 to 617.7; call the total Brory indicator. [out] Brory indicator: 11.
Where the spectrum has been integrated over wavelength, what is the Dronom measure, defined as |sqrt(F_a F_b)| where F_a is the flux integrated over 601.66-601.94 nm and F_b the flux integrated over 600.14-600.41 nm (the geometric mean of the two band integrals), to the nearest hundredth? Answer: 0.70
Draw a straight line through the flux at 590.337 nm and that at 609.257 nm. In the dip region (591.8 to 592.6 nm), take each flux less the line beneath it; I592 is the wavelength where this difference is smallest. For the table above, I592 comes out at 591.834 nm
